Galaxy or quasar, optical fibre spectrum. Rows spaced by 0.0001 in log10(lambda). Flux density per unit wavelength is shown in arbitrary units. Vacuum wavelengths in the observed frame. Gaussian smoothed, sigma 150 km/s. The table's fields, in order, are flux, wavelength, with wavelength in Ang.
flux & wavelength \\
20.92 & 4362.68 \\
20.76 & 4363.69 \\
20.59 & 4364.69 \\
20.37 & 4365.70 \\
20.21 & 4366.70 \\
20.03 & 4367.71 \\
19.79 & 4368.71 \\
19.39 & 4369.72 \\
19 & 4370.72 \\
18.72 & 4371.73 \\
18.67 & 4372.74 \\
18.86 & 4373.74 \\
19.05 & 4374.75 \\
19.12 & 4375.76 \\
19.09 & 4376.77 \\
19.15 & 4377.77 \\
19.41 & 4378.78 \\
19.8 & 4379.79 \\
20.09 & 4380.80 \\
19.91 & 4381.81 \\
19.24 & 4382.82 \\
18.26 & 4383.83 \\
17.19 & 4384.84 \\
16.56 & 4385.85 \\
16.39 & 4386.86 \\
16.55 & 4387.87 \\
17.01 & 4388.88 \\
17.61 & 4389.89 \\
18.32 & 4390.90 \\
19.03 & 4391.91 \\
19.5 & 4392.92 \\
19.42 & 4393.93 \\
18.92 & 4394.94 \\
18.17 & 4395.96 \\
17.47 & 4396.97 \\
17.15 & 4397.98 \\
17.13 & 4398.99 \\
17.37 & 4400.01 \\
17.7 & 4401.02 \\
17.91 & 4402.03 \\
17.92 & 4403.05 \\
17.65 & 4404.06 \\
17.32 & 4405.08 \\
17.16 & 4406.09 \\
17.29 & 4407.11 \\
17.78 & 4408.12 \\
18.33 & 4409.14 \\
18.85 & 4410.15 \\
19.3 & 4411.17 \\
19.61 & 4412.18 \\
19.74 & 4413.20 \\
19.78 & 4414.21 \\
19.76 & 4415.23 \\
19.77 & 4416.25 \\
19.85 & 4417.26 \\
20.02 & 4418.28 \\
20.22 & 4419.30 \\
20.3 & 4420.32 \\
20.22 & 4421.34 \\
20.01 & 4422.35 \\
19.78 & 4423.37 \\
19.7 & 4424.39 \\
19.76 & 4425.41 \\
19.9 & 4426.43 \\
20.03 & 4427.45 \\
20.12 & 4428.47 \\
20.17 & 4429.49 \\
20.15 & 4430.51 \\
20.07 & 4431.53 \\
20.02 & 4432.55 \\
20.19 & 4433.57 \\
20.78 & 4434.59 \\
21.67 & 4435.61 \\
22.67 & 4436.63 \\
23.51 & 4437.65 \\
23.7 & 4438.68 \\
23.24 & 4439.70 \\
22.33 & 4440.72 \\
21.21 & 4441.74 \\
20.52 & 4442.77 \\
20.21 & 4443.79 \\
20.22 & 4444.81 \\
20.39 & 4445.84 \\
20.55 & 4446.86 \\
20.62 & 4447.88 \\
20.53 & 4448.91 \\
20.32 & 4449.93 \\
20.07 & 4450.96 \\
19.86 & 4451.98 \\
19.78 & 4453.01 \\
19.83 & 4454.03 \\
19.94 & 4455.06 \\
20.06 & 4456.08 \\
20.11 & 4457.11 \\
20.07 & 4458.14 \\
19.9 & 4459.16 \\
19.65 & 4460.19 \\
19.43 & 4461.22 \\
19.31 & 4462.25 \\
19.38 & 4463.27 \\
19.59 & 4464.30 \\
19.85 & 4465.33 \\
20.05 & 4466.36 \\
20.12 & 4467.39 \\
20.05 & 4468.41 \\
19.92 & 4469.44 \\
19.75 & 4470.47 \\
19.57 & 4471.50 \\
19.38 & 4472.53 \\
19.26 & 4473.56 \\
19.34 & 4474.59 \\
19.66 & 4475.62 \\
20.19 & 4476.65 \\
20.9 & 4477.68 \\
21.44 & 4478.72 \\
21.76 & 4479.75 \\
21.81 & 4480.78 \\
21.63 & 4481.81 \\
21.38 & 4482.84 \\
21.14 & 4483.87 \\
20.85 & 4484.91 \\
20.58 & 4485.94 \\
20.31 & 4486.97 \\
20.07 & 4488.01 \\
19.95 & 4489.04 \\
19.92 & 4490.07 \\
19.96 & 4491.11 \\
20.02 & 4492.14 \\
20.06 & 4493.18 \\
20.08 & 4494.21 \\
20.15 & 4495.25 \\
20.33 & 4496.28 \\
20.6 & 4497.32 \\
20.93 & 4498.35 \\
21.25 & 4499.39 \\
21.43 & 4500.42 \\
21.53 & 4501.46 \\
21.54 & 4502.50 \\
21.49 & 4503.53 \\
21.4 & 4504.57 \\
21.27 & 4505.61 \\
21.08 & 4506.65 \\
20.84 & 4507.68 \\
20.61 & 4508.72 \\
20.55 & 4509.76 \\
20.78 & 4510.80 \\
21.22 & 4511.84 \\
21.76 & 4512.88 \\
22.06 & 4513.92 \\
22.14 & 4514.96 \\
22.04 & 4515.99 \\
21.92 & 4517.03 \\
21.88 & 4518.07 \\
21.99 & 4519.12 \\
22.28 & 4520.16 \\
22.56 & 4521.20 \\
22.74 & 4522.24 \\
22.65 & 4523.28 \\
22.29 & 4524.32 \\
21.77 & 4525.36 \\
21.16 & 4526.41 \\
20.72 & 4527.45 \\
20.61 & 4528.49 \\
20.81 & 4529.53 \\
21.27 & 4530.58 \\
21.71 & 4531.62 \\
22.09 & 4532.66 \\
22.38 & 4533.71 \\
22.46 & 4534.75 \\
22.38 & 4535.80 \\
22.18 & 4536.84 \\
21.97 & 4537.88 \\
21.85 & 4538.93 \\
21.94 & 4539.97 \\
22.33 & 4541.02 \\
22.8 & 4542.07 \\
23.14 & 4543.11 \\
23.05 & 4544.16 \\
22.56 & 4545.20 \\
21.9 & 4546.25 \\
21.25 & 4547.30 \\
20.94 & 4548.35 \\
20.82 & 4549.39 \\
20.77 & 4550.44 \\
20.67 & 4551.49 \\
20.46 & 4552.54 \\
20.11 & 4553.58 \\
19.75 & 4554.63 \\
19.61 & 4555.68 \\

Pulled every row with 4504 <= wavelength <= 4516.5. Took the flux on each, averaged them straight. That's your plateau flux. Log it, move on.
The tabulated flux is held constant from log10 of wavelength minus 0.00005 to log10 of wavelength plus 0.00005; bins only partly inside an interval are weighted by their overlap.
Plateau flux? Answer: 21.3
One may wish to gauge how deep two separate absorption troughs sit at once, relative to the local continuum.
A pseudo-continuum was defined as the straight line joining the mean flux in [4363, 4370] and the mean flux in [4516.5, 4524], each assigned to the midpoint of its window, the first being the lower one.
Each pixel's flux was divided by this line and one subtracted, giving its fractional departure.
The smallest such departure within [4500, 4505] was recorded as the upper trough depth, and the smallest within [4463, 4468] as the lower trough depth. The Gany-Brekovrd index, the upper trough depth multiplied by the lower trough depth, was 0.0030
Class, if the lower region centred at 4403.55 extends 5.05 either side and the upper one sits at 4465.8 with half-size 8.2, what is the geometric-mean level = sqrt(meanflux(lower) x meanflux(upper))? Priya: 18.6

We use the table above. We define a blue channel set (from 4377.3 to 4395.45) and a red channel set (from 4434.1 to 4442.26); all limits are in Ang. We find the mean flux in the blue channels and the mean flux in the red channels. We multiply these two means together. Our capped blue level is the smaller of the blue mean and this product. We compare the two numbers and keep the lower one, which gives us 18.5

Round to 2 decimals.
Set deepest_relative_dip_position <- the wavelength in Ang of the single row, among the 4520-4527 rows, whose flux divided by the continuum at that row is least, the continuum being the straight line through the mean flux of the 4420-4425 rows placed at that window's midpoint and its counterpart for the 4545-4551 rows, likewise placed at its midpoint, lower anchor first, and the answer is 4526.41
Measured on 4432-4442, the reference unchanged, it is 4432.55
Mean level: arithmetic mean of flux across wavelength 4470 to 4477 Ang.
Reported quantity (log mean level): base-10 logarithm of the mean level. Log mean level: 1.29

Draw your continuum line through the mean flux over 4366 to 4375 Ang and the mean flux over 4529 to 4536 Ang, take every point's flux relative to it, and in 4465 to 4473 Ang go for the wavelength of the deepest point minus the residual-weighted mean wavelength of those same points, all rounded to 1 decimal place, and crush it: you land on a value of 3.1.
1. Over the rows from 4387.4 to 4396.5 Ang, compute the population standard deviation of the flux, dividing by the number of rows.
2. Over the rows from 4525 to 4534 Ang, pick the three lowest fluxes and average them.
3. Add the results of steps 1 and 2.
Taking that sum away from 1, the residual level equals -20.7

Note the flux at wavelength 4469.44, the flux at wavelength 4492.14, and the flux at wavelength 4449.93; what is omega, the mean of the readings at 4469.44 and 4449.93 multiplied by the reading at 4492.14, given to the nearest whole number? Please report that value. 403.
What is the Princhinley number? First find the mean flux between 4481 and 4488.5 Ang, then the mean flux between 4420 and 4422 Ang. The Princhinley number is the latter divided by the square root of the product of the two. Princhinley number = 0.986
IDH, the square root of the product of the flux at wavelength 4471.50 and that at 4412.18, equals 19.6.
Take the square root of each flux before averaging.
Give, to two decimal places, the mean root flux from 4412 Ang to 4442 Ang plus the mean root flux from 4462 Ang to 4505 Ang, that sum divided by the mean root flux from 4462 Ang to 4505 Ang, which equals 2.00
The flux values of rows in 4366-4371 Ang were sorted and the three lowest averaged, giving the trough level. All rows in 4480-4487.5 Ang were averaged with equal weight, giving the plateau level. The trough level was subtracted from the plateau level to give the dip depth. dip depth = 1.7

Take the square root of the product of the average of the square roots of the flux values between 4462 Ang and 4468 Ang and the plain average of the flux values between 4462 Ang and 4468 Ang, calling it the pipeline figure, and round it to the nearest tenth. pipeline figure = 9.4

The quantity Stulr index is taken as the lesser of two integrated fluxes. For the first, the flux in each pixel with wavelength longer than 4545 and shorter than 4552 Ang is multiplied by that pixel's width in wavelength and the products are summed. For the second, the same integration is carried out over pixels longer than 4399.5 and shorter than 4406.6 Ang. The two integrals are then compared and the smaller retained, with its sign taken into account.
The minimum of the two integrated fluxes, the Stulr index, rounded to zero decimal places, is 125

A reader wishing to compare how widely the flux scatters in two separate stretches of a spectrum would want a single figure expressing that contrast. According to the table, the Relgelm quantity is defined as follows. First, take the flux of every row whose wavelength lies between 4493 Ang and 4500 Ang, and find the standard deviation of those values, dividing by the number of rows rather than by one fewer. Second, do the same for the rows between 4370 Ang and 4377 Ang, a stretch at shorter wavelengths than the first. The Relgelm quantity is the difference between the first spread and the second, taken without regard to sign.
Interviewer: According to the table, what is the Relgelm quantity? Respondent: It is 0.26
